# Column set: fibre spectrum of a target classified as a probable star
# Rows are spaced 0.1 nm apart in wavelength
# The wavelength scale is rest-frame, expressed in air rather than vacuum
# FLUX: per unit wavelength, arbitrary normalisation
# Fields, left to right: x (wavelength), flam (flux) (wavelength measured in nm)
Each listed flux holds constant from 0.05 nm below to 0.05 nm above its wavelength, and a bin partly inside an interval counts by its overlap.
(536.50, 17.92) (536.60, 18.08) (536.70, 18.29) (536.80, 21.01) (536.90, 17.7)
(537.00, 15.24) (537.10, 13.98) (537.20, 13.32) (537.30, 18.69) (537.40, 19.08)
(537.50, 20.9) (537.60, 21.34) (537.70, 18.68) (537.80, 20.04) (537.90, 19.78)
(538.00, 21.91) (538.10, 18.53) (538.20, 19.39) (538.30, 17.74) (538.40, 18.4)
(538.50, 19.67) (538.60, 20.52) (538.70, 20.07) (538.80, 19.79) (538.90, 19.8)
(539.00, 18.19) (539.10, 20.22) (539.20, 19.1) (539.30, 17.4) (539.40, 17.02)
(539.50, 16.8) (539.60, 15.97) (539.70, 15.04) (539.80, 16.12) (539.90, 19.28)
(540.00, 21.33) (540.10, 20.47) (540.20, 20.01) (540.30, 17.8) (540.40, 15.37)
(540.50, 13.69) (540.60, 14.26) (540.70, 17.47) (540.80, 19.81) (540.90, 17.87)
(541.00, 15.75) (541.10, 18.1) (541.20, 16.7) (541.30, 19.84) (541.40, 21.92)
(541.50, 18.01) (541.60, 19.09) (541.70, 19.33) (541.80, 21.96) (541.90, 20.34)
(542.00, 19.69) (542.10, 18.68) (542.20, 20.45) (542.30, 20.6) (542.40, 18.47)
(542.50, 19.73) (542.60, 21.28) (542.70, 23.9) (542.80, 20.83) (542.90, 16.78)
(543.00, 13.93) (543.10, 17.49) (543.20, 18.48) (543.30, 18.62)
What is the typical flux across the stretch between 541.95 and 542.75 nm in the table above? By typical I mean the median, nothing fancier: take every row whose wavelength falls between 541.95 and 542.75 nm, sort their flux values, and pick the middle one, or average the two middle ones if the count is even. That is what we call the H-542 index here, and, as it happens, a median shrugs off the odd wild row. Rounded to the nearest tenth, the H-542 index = 20.1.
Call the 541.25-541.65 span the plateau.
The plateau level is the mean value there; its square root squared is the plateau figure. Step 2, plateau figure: 19.7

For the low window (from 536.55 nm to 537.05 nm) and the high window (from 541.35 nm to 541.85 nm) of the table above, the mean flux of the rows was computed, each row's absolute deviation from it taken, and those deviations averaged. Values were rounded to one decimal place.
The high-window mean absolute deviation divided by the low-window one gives 1.2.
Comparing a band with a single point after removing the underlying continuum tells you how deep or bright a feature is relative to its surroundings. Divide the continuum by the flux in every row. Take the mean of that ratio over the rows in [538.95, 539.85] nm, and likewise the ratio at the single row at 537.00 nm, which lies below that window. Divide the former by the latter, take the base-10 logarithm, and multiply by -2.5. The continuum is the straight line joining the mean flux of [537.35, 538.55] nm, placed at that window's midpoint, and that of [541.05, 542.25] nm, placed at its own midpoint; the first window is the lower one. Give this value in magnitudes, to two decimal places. 0.13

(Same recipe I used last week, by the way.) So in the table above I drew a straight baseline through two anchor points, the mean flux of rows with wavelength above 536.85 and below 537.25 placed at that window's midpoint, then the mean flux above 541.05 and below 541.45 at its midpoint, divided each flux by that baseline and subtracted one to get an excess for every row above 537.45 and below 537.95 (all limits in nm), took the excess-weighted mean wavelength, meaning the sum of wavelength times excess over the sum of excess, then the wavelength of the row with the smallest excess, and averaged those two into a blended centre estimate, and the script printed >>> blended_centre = 537.69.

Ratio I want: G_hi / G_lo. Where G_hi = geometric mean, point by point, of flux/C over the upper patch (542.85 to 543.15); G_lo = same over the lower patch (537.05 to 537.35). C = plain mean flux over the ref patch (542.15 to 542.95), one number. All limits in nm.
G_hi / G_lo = 1.06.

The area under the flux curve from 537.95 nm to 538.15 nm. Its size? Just 4.04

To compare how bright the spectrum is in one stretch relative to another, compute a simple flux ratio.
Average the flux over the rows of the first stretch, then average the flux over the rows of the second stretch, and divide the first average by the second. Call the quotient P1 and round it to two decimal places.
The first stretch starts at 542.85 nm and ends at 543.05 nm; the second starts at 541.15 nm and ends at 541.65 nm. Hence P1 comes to 0.80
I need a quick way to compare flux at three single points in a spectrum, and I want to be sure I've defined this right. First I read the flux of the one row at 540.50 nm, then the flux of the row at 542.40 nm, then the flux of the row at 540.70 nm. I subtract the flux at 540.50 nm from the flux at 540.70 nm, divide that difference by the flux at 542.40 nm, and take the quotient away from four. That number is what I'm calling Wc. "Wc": 3.80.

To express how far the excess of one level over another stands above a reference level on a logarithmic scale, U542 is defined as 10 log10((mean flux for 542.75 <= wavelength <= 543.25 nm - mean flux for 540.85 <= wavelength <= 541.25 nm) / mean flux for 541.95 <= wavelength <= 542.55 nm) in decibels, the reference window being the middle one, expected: -17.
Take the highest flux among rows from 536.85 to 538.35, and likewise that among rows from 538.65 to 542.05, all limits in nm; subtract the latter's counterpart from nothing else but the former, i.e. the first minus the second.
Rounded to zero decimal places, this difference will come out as 0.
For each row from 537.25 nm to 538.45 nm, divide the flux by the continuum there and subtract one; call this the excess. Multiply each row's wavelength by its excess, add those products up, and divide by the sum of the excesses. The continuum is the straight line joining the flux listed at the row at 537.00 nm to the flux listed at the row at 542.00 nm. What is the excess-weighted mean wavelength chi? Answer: 537.78 nm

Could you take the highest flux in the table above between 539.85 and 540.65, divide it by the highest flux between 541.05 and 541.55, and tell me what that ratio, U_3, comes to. 0.97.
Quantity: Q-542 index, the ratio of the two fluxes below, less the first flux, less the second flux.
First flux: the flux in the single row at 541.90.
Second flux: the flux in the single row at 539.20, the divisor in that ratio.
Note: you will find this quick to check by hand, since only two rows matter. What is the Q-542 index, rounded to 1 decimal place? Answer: -38.4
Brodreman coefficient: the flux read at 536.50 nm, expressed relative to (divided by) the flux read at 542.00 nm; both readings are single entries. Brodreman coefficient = 0.91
